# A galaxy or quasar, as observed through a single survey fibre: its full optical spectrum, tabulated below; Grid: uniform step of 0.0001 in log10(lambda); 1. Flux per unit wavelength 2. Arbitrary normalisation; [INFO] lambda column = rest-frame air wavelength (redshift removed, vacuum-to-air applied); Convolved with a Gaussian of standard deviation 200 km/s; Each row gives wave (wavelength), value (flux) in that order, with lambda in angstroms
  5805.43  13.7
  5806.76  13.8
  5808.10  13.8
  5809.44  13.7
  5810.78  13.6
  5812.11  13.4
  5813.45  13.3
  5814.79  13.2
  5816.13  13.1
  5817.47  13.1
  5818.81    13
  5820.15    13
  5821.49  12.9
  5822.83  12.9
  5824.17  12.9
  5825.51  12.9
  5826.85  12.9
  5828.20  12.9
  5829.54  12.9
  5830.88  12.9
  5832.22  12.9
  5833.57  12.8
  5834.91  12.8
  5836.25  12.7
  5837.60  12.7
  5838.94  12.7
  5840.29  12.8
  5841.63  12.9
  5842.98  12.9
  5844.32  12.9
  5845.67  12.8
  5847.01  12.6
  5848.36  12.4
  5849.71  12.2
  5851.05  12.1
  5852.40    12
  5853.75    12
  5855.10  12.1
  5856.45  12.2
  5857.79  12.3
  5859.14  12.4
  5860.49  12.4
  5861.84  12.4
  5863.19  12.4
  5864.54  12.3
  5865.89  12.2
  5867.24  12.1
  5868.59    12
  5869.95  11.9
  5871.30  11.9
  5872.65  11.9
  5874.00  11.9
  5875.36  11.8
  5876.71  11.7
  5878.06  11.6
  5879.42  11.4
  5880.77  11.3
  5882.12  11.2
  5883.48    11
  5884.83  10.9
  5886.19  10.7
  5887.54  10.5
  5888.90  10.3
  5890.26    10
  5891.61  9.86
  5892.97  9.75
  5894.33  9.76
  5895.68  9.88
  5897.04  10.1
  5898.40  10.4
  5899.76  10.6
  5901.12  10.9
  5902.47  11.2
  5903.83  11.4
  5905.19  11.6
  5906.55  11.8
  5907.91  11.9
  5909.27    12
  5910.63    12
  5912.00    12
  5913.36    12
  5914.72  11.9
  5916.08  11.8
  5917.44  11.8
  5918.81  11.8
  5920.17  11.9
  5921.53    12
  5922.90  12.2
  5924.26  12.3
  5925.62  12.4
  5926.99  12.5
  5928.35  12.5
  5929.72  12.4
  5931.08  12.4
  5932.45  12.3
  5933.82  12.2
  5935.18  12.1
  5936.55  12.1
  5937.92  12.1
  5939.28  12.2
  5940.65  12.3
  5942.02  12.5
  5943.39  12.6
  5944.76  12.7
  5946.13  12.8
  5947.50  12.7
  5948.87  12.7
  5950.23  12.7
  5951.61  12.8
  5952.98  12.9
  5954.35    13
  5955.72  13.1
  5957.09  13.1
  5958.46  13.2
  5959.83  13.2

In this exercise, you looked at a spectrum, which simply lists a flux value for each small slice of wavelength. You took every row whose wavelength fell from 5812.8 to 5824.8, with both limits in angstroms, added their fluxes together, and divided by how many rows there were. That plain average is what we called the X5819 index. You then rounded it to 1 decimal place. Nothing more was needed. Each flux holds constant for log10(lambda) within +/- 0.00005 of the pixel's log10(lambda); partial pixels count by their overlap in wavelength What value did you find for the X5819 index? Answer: 13.0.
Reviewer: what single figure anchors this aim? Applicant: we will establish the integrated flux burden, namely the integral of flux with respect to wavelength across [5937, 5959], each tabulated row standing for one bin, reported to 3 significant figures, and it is 279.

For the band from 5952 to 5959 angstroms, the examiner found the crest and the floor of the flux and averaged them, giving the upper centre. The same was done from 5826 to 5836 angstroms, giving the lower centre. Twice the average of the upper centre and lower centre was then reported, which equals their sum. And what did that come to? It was 25.9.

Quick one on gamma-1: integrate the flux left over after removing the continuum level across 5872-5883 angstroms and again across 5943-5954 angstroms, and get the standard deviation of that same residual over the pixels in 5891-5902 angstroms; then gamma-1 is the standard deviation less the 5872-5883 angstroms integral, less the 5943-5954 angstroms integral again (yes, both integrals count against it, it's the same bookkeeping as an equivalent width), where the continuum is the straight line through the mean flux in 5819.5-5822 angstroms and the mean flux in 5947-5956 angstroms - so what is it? 16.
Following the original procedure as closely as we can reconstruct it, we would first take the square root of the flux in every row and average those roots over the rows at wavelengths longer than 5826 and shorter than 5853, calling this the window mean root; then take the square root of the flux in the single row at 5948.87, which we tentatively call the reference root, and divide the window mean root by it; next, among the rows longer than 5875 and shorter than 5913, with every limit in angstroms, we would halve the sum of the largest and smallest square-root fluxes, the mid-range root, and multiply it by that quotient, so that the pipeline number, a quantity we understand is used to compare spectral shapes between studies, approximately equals 3.29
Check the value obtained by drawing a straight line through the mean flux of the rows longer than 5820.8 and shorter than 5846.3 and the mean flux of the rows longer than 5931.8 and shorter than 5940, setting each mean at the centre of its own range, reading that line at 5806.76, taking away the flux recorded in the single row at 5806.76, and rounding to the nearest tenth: -0.8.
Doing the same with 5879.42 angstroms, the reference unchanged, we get 1.1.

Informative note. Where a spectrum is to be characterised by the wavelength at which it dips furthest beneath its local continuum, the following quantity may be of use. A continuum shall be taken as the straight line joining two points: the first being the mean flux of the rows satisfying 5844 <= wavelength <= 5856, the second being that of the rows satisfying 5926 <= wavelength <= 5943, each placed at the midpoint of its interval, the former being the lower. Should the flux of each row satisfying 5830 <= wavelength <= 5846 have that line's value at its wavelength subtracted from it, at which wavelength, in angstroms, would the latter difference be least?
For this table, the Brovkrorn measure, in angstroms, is 5836.25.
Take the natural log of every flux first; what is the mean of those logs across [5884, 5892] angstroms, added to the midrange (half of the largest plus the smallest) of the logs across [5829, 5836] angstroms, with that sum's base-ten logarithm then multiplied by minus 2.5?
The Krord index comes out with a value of -1.72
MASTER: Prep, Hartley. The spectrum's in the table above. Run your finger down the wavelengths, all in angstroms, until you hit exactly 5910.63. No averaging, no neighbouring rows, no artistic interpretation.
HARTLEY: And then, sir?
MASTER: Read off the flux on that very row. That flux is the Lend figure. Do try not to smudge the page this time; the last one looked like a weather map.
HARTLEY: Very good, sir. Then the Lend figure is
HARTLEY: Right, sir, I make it 12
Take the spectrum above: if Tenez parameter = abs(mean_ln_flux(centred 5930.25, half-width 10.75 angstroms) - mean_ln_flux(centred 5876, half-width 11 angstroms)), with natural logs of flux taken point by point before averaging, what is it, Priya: 0.055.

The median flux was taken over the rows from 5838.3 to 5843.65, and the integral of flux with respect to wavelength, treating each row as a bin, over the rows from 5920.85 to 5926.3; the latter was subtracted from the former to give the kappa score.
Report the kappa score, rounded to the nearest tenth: -53.8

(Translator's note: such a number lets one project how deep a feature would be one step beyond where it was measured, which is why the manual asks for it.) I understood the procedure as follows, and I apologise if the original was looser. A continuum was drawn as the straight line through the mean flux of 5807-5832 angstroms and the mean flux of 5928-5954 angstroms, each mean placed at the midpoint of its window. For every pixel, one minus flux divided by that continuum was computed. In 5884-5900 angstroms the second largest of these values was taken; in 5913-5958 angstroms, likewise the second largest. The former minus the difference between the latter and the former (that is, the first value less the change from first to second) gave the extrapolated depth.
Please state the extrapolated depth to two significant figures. 0.40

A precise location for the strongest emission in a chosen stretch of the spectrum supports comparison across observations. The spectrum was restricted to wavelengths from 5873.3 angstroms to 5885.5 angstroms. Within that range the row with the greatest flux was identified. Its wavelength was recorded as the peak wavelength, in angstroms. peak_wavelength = 5874.00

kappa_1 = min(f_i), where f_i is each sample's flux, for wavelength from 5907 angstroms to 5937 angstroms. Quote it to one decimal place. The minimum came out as 11.8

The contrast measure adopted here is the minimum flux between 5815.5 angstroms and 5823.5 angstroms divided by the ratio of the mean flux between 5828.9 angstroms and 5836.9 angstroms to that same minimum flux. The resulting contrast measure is 13.0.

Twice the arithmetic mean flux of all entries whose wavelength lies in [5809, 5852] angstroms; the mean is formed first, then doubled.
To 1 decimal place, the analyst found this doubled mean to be 25.8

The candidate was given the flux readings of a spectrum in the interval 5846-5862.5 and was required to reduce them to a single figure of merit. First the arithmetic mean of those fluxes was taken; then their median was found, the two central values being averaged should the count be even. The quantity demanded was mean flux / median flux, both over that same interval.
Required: 1.00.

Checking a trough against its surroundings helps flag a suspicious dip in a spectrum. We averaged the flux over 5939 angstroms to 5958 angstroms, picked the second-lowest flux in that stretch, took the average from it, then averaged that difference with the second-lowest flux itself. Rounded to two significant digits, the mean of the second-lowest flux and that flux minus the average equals 5.9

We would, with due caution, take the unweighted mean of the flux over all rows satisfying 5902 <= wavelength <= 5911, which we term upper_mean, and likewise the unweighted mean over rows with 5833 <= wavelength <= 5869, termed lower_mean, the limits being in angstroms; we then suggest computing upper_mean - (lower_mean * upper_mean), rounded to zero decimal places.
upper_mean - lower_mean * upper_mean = -134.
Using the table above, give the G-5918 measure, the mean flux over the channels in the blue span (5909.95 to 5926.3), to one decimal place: 12.0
